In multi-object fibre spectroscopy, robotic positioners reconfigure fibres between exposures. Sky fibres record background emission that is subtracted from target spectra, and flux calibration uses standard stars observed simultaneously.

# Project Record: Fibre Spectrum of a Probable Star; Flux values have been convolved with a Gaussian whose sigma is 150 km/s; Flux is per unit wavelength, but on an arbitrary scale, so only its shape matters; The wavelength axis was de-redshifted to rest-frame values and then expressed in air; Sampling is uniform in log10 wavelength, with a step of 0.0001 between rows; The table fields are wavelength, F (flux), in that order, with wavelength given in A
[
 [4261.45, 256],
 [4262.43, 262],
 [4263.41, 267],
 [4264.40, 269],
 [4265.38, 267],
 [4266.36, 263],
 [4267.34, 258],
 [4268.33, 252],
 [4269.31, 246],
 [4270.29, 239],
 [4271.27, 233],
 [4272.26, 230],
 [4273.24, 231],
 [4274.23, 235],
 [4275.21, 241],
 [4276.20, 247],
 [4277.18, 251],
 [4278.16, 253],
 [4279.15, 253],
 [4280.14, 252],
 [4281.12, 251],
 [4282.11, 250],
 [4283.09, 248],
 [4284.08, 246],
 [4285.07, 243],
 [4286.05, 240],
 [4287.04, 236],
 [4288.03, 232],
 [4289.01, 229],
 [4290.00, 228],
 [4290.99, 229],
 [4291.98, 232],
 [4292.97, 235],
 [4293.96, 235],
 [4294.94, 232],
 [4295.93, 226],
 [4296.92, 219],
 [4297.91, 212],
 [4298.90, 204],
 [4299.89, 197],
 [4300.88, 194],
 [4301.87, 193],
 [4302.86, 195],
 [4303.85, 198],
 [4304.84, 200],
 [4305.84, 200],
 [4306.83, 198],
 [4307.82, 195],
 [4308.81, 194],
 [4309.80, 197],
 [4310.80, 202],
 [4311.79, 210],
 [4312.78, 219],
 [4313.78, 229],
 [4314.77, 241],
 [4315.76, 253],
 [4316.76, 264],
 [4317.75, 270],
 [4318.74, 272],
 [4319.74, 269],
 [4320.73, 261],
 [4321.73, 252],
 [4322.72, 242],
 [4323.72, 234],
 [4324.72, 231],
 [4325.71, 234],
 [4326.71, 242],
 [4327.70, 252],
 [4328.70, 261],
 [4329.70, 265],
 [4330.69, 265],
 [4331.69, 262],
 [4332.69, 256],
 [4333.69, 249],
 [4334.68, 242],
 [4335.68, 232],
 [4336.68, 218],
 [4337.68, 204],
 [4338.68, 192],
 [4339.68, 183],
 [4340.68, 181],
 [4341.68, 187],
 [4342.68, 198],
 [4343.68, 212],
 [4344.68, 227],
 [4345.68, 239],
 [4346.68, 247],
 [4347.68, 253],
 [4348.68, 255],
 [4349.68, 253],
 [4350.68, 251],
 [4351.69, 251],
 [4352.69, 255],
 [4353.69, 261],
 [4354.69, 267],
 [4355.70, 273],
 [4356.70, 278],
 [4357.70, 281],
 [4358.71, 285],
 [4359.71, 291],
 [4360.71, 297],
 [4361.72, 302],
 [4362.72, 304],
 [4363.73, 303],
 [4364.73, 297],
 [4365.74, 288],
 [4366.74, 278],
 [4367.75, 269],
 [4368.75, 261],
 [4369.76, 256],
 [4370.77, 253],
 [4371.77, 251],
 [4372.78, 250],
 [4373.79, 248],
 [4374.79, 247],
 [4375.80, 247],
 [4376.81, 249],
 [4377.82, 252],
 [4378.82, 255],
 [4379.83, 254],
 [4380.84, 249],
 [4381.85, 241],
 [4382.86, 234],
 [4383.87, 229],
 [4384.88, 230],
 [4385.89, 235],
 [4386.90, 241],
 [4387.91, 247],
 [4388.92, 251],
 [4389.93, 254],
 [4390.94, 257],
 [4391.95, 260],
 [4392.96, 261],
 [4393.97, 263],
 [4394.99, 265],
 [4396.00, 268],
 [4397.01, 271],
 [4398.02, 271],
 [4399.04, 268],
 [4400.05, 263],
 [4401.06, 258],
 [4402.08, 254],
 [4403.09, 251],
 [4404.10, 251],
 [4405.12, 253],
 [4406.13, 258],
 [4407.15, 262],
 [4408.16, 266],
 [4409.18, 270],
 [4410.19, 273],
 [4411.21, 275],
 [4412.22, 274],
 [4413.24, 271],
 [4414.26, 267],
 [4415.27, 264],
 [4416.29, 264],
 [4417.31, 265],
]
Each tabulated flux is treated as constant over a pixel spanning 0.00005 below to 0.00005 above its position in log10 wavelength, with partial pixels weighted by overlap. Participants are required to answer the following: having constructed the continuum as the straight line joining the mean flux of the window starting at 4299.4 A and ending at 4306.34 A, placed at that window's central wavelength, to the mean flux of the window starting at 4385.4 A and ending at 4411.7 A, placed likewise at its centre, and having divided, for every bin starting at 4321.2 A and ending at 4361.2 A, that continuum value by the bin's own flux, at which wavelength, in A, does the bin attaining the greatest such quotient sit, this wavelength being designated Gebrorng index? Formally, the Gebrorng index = 4340.68 A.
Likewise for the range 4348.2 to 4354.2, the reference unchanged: 4351.69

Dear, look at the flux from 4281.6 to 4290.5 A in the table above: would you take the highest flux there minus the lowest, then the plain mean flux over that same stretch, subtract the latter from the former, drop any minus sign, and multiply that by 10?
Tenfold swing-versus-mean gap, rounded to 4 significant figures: 2171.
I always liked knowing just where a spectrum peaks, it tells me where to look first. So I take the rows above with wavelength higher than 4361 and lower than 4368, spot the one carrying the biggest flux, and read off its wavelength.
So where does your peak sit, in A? 4362.72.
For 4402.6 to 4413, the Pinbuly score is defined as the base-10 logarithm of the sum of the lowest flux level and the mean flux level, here 2.71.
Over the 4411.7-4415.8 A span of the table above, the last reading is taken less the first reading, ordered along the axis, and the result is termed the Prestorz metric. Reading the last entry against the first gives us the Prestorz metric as -10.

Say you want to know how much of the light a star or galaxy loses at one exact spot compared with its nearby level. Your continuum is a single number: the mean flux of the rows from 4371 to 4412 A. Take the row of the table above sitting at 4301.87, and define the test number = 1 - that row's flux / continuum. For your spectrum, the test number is 0.24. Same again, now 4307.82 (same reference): 0.23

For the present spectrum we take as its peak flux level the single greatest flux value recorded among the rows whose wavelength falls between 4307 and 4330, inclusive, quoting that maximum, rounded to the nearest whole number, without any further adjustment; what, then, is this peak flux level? 272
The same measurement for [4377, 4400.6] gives 271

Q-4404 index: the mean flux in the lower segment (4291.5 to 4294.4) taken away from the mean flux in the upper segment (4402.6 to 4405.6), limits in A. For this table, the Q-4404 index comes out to 18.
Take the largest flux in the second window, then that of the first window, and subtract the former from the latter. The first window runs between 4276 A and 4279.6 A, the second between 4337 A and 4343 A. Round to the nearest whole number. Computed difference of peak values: 49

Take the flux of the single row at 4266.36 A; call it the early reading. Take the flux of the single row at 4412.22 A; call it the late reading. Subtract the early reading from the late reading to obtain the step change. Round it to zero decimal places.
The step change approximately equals 11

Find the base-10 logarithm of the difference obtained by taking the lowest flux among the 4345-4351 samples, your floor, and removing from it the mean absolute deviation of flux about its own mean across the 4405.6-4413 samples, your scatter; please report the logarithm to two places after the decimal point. 2.37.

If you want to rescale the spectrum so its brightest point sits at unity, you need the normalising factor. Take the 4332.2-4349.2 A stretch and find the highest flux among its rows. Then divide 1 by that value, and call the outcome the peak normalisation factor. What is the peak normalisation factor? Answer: 0.0039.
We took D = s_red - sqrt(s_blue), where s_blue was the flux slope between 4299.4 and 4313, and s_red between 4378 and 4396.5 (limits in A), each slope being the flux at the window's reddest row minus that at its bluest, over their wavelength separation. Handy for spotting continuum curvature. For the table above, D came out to -0.5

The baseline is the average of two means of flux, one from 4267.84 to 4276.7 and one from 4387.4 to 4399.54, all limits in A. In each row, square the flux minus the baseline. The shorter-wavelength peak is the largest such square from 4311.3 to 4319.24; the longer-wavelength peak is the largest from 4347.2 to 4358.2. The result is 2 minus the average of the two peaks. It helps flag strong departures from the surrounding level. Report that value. -1282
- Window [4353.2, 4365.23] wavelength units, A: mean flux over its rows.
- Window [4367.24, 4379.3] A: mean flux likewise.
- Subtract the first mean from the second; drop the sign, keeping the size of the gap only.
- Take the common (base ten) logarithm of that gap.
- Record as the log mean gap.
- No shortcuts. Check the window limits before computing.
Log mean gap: 1.52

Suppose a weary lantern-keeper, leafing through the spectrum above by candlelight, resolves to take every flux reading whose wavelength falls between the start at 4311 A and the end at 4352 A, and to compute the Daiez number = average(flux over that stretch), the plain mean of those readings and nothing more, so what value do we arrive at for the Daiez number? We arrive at 238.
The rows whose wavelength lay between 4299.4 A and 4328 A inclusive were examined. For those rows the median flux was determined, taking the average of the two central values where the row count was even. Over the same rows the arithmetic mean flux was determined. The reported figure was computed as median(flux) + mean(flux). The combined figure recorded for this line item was 454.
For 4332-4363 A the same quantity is 497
